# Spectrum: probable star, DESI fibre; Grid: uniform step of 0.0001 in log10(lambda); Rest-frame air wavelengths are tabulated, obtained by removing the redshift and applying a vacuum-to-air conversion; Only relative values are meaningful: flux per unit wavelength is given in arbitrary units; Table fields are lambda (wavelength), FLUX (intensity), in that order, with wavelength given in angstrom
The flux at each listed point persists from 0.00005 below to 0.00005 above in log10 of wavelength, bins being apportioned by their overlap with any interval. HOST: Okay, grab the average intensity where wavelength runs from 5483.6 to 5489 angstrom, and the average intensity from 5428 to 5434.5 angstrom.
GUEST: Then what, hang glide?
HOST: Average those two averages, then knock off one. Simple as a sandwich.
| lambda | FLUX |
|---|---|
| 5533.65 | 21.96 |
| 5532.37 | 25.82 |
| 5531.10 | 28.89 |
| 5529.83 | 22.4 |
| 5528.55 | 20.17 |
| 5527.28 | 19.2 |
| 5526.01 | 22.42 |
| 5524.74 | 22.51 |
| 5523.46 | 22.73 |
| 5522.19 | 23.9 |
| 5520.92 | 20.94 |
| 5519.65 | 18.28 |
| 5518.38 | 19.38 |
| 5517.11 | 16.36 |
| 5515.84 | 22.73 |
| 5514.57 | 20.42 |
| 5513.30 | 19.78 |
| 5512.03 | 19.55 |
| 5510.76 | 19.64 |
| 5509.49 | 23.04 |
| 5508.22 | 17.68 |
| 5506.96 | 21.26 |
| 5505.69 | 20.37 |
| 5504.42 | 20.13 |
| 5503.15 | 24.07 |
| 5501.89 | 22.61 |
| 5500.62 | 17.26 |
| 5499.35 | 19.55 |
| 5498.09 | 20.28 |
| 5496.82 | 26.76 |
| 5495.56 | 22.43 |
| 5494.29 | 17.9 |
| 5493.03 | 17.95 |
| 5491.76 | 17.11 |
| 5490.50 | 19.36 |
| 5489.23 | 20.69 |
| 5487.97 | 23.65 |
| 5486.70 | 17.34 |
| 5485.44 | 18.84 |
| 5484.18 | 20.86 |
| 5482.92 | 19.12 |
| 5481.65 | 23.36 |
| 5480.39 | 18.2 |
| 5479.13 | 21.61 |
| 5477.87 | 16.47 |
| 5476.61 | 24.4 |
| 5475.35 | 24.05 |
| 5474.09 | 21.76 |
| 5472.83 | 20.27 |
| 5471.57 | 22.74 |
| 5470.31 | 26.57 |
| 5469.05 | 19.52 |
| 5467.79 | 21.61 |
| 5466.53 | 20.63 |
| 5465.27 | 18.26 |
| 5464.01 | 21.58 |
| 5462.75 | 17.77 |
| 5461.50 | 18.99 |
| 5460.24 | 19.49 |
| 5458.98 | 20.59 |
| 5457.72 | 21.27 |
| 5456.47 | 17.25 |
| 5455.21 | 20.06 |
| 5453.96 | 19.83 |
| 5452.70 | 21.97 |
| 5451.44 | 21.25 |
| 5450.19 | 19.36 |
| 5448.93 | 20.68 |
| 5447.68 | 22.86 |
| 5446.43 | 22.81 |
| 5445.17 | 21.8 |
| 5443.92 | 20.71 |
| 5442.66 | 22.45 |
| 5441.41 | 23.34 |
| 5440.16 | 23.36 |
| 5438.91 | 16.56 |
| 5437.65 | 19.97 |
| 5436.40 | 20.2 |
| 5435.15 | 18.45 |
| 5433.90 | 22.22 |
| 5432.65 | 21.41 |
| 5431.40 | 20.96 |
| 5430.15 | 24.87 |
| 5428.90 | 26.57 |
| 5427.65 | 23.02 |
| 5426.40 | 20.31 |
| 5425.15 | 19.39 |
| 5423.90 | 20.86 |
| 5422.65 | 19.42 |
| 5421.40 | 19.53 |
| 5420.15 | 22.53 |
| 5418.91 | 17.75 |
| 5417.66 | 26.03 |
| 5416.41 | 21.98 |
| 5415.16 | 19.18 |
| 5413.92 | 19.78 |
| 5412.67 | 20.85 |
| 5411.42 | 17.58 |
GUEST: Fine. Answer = 20.7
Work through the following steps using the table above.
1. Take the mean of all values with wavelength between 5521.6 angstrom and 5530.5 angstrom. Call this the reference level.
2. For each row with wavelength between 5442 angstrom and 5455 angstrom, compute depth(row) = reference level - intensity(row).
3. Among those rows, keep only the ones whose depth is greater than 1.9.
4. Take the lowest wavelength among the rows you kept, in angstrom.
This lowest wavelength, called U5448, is 5450.19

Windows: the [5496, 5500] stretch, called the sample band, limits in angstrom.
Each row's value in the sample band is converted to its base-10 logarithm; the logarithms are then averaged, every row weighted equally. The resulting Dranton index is 1.34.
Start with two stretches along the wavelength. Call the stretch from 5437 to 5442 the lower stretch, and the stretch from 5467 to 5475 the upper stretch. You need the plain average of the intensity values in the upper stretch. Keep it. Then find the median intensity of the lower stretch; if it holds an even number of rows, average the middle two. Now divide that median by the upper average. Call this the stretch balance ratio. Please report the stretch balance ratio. 0.98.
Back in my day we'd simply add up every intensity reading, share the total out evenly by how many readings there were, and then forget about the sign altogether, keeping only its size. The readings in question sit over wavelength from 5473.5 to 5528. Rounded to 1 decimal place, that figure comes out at 20.6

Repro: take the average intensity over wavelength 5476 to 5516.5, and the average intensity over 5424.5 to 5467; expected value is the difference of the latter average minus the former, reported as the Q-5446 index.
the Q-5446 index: 0.44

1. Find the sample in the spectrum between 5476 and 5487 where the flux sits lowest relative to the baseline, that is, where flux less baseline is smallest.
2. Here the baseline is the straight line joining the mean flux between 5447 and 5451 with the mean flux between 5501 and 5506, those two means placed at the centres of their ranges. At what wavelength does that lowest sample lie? 5477.87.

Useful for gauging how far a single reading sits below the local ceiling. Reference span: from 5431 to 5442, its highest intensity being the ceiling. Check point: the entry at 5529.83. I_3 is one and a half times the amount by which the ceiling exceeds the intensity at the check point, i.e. 1.4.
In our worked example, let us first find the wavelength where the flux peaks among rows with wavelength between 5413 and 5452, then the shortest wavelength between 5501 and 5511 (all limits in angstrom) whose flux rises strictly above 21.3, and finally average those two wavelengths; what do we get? 5465.4 angstrom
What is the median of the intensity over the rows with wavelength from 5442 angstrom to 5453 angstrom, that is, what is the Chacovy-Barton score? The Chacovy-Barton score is 21.8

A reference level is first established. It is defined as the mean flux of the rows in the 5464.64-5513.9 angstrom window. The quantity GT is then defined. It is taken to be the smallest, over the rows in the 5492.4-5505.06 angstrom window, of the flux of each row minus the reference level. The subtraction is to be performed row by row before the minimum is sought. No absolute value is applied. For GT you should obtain -3.4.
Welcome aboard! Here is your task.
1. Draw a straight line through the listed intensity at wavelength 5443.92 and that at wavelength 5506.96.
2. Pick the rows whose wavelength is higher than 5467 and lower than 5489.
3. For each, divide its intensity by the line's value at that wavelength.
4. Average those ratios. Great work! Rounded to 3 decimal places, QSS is 1.009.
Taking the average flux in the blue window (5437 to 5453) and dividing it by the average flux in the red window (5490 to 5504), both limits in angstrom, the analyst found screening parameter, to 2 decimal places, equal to 1.04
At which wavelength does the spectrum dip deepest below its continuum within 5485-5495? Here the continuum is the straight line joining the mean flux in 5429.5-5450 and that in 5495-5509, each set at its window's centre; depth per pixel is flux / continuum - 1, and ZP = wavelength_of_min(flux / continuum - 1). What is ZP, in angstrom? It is 5491.76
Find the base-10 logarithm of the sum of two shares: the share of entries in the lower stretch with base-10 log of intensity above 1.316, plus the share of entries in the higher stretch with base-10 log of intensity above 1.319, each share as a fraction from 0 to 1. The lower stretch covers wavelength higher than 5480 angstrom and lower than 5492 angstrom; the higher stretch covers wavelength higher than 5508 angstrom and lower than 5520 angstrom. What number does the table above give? -0.30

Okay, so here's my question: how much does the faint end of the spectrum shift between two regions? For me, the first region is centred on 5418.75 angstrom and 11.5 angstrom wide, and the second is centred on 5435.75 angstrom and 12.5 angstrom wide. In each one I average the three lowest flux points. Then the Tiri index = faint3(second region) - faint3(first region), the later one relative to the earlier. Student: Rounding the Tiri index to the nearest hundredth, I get -0.46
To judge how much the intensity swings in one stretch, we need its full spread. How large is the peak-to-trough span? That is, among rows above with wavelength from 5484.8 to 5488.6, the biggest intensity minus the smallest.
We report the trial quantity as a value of 6.3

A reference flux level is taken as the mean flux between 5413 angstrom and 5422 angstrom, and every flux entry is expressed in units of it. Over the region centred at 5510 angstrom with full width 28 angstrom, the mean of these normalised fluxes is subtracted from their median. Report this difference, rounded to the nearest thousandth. -0.021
